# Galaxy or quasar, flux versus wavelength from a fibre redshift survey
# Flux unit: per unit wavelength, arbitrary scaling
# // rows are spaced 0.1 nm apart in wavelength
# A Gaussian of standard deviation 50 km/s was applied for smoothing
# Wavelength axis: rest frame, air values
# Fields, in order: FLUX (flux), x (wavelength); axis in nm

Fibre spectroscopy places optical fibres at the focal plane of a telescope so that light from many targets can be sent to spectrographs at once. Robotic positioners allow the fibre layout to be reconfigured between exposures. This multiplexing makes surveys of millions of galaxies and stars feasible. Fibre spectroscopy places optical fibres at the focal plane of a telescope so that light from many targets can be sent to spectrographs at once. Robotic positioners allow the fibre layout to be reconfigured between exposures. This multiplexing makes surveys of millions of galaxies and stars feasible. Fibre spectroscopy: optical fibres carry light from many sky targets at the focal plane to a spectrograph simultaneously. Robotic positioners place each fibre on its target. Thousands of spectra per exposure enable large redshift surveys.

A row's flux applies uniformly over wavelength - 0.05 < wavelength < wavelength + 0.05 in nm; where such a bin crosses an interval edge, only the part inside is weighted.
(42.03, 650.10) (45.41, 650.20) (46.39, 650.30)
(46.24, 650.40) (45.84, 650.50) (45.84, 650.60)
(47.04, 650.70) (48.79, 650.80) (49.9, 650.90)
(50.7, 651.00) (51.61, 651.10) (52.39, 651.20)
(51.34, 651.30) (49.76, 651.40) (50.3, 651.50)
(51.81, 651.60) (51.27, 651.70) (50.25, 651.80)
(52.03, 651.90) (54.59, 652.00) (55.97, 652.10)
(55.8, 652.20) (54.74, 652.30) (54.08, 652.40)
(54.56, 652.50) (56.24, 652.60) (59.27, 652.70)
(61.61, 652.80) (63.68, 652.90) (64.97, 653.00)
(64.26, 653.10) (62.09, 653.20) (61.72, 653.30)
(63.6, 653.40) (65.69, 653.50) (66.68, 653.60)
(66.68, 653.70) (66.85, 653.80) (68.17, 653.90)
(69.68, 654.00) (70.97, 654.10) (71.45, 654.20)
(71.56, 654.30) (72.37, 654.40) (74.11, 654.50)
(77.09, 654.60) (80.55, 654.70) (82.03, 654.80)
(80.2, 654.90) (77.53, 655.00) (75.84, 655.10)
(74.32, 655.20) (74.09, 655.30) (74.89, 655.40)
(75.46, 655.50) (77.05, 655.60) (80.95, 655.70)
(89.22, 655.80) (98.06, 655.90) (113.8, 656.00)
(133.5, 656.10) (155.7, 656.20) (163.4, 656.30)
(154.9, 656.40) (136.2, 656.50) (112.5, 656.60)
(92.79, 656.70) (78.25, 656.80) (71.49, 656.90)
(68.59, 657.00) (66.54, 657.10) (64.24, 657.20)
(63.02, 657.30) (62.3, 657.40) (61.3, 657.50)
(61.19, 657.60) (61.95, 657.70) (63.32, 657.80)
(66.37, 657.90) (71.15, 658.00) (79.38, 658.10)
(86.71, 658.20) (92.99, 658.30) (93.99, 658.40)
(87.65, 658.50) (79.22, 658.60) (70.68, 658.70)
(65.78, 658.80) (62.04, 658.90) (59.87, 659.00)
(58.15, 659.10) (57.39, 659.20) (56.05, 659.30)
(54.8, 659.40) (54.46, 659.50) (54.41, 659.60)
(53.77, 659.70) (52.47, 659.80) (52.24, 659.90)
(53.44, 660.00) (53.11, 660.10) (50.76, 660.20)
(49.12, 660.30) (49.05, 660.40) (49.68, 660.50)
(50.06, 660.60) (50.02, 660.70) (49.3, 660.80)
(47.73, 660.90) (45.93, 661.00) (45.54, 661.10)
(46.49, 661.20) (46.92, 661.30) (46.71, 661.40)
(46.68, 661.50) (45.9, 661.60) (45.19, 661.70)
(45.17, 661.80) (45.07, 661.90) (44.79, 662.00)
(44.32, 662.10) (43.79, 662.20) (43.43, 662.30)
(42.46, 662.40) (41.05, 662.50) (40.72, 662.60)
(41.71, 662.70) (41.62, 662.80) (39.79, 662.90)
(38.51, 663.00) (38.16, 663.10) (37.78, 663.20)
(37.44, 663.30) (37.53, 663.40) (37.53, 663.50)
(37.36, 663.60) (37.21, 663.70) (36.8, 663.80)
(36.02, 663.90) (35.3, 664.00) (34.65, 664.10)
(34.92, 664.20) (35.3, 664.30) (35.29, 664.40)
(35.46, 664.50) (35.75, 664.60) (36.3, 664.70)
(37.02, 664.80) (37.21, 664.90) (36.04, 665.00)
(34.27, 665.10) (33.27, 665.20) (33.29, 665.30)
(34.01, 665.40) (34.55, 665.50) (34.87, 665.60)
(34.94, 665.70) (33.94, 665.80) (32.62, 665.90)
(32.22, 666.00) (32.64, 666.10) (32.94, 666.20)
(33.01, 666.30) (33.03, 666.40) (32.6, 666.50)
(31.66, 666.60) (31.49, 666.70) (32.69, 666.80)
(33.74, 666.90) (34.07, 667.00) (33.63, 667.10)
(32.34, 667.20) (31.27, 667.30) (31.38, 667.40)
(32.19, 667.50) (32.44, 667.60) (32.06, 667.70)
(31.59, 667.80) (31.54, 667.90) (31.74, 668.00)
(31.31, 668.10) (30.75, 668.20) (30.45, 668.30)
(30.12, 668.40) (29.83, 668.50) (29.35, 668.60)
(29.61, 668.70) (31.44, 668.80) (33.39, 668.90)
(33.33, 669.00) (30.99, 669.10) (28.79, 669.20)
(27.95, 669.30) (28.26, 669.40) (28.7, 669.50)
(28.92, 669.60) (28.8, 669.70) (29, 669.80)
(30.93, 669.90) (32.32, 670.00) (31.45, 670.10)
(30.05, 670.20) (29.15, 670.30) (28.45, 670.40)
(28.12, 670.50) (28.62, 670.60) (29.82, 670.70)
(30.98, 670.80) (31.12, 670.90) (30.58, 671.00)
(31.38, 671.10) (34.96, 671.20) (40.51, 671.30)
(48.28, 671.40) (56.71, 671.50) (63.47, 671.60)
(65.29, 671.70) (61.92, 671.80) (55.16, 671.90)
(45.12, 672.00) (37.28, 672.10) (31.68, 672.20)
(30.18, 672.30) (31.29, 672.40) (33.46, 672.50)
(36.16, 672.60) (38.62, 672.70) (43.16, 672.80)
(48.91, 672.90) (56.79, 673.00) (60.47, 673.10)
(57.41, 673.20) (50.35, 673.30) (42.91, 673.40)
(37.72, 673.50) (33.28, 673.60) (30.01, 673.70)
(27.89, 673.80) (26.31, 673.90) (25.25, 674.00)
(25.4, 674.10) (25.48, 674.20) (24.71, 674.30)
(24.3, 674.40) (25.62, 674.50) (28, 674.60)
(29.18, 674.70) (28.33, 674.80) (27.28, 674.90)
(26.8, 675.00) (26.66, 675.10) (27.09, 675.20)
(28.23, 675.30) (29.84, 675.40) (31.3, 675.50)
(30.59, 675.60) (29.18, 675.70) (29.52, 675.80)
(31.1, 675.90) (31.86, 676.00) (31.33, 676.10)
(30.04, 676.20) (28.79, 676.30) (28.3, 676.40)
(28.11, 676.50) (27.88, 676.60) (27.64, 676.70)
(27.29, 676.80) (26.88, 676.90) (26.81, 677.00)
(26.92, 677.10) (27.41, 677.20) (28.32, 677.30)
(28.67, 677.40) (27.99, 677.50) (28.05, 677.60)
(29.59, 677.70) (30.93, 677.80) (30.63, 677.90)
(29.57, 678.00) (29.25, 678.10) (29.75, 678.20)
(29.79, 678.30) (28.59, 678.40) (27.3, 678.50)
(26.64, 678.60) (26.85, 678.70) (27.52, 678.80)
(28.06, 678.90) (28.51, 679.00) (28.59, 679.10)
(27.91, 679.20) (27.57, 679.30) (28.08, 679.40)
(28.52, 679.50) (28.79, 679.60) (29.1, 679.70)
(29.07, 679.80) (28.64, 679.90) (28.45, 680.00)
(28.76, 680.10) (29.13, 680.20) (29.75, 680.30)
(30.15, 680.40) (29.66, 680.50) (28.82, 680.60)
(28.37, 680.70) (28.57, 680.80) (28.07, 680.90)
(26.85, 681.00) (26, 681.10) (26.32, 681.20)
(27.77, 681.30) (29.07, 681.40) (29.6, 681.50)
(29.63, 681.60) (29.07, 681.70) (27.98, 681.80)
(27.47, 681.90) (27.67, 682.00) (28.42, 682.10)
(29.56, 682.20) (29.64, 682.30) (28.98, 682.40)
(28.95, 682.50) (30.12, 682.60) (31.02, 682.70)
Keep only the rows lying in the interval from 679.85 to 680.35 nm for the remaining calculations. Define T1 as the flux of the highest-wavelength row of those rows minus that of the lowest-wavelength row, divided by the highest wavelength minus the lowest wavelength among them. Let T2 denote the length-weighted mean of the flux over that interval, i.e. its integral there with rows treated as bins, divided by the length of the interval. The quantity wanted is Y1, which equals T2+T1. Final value 32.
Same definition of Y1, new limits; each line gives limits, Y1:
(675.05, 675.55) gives 40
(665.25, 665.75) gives 38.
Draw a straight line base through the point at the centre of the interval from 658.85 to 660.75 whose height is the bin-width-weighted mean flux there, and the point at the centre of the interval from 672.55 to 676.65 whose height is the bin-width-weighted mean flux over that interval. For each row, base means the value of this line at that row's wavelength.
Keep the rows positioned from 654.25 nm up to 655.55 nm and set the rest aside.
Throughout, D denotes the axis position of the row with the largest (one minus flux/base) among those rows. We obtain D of 654.30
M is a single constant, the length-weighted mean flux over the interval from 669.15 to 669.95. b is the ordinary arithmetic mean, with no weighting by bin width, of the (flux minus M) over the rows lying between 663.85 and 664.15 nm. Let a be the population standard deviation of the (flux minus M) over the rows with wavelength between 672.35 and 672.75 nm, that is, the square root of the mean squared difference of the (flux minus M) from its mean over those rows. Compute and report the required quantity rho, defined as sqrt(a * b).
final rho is 4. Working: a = 2.8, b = 6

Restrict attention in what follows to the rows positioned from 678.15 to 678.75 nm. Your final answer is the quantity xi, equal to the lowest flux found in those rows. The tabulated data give 26.64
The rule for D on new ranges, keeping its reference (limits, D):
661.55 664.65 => 664.10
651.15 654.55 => 651.40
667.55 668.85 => 668.60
